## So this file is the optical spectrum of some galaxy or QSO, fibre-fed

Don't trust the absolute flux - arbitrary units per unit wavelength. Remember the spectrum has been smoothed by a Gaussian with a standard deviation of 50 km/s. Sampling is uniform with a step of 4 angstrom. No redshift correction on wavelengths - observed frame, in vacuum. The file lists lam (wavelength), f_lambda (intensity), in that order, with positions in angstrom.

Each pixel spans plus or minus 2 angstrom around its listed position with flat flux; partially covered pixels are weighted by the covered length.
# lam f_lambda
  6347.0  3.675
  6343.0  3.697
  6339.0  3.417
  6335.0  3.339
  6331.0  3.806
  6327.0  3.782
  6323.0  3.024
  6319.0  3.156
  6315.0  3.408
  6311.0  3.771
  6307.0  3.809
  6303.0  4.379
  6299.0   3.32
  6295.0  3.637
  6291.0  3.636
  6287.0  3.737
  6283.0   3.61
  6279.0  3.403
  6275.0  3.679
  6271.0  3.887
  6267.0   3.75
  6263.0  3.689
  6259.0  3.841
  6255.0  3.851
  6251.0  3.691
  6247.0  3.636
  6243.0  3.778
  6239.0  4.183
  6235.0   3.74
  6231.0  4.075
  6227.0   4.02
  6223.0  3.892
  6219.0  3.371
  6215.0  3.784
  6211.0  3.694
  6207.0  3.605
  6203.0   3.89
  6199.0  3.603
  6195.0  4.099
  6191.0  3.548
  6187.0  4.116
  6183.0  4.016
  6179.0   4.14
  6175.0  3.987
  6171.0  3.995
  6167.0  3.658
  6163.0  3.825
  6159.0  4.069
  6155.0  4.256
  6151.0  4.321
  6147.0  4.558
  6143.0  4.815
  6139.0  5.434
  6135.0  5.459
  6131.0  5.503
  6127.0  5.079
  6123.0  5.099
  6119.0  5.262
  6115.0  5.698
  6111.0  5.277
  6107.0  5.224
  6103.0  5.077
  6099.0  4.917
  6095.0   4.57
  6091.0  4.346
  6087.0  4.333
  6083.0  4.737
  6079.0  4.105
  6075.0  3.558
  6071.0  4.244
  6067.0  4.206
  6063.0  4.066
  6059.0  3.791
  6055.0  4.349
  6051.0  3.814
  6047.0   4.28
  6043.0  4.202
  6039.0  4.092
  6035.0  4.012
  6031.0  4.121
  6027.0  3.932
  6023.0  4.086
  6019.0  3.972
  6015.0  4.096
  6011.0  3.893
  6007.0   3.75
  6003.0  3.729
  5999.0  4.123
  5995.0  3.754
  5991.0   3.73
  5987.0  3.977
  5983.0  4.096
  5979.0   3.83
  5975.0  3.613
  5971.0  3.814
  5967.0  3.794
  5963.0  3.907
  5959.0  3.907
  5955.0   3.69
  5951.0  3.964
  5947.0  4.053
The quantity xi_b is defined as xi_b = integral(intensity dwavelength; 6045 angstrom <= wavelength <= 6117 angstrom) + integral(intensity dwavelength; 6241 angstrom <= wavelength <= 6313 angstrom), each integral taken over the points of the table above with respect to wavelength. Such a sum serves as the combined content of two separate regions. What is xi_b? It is 591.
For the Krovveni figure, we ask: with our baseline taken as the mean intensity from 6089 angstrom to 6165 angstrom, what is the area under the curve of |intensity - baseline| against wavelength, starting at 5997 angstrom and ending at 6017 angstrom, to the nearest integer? 19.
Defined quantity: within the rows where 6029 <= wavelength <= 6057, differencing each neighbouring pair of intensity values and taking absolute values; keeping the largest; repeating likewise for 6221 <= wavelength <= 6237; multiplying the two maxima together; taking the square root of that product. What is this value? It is 0.42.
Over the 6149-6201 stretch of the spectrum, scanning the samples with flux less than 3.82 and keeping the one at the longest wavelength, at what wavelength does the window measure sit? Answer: 6199.0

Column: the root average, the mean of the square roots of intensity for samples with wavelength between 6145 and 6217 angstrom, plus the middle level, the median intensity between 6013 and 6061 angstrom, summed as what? 6.1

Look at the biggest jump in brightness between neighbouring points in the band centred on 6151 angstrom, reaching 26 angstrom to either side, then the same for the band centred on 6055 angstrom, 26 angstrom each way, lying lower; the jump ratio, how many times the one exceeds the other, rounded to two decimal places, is 0.90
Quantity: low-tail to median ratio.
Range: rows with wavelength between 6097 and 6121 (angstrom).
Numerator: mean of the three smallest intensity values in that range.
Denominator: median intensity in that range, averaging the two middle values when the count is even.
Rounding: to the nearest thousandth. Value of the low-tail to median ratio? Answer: 0.968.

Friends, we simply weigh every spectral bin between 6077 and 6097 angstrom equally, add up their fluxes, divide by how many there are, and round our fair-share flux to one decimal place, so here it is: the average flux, 4.4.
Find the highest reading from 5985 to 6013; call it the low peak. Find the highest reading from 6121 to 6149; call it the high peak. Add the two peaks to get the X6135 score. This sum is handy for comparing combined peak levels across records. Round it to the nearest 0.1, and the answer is 9.6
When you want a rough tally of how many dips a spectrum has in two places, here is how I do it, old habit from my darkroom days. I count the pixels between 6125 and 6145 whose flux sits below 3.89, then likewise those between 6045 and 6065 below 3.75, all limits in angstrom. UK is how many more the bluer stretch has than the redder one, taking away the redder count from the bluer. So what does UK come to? 0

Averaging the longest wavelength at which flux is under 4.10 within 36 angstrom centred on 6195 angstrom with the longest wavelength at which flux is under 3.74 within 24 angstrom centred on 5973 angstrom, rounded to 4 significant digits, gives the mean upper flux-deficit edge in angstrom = 6093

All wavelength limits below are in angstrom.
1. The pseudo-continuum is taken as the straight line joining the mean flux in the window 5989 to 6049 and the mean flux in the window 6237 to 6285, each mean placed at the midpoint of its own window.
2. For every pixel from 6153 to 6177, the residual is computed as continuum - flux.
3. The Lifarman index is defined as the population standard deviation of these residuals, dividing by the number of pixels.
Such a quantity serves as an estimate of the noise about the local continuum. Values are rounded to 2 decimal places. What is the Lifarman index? 0.18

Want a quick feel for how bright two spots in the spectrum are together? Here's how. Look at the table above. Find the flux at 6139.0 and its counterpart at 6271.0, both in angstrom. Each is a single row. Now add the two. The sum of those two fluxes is 9.3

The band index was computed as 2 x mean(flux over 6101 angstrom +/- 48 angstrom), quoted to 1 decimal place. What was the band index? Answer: 9.5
